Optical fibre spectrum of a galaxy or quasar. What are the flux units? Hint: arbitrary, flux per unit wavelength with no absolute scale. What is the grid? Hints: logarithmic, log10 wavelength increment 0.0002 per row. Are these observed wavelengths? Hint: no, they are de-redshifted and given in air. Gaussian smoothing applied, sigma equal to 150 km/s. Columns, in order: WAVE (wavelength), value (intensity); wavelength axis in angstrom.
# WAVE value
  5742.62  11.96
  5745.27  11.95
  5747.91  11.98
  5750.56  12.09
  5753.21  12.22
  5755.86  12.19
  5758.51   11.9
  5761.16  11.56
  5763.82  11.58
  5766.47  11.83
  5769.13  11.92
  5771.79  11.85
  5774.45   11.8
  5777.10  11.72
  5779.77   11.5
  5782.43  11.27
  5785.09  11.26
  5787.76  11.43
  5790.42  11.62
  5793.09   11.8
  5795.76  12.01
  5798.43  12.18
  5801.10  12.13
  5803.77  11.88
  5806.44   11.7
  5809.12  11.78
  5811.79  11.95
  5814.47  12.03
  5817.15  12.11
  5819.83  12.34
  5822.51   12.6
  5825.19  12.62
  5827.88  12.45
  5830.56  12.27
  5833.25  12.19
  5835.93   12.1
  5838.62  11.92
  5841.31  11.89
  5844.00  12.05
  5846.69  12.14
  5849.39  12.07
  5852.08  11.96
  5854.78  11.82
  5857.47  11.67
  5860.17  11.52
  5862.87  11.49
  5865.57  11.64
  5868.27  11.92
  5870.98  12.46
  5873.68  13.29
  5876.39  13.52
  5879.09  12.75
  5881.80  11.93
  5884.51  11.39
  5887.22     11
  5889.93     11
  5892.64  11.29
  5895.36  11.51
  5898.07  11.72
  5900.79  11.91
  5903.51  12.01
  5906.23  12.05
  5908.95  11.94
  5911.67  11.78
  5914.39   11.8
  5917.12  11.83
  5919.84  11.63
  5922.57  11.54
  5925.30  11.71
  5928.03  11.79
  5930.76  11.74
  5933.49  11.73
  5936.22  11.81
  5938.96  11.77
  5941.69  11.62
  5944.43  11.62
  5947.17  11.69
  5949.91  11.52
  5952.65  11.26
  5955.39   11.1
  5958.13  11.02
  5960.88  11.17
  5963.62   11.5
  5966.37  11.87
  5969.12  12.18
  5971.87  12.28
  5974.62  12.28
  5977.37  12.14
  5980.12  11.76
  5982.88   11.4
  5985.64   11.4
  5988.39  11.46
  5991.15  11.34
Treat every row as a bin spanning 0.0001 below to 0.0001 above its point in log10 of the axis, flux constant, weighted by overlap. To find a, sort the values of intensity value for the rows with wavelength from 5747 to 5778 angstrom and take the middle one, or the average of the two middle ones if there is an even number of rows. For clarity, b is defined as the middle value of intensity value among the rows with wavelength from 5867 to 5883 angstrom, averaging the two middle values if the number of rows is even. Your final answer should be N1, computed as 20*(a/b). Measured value 18.8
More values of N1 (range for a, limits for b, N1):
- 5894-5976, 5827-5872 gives 19.6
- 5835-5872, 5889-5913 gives 20.2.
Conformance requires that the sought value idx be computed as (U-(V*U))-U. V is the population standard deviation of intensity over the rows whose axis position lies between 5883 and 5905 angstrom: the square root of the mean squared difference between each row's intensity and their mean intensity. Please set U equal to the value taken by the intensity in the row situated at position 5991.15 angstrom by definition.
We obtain -4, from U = 11.34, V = 0.36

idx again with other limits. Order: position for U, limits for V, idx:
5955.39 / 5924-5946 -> -1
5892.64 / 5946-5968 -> -3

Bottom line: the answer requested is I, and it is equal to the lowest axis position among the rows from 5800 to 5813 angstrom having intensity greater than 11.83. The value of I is 5801.10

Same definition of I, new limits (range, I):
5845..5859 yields 5846.69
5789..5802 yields 5795.76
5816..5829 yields 5817.15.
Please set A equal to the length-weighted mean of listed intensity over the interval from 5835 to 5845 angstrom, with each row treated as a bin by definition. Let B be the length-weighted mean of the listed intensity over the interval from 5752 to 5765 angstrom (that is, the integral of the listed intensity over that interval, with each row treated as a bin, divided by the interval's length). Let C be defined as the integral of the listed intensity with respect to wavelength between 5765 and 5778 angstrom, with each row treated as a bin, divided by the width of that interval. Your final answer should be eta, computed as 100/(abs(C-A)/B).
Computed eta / 7913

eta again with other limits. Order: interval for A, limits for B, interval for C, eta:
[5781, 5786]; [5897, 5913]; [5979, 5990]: 5721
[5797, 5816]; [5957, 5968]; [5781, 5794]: 2358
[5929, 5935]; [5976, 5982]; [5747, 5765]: 6694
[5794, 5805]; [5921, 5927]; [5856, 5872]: 4248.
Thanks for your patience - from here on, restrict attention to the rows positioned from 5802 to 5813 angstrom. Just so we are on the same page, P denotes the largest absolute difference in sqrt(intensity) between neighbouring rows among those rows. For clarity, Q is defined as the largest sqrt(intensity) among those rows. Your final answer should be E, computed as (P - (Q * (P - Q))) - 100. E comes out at -88.1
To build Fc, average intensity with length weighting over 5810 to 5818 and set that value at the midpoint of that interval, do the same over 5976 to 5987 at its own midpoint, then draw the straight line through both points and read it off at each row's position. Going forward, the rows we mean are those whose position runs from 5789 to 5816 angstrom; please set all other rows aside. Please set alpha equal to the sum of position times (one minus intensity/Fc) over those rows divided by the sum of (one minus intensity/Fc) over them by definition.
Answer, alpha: 5799.5 angstrom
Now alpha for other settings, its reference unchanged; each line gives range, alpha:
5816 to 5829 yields 5823.8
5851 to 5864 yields 5860.2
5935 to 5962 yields 5955.4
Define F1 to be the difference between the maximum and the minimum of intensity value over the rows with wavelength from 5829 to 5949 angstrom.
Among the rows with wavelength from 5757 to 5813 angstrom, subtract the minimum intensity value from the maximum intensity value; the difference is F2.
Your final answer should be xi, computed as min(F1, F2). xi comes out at 0.92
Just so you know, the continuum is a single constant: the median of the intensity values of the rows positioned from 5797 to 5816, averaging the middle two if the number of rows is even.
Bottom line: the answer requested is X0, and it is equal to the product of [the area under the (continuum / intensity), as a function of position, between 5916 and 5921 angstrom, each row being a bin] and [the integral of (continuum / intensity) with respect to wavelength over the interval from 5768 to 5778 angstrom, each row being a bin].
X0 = 52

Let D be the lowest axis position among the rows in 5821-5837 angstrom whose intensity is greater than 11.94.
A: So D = 5822.51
